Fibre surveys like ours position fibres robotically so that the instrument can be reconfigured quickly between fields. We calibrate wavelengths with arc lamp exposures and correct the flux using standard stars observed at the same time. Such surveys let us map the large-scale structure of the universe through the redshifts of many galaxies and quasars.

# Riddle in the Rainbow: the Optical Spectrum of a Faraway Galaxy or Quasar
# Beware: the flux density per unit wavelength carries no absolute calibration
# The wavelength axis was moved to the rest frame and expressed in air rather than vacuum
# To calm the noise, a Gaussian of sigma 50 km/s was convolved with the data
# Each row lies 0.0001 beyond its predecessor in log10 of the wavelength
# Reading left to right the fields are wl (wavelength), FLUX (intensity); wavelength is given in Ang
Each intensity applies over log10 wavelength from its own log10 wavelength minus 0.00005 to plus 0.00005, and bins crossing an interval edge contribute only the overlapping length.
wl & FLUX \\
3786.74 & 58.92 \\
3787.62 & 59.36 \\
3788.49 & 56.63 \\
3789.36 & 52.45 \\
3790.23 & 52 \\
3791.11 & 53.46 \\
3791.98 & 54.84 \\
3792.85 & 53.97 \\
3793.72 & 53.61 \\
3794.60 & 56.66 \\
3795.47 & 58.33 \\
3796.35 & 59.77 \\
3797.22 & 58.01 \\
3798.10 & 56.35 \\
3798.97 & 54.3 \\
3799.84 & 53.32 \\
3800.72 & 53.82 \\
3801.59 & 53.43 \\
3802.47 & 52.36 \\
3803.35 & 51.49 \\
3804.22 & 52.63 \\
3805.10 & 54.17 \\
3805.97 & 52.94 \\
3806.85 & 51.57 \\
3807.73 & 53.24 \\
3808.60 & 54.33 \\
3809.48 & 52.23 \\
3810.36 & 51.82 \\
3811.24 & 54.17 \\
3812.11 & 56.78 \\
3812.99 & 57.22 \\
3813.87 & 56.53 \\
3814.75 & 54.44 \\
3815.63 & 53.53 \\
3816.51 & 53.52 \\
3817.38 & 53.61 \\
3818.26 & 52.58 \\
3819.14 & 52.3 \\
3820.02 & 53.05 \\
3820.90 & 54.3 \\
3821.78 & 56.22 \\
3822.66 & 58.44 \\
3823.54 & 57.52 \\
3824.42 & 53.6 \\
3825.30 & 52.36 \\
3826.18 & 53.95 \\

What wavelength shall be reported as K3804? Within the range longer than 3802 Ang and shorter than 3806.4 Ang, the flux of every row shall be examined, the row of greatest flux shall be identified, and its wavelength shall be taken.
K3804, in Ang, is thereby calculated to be 3805.10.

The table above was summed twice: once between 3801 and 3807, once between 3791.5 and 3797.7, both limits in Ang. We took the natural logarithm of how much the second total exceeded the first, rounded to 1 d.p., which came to 3.3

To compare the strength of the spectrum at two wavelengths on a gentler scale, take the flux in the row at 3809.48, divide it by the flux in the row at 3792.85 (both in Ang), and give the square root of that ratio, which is 0.98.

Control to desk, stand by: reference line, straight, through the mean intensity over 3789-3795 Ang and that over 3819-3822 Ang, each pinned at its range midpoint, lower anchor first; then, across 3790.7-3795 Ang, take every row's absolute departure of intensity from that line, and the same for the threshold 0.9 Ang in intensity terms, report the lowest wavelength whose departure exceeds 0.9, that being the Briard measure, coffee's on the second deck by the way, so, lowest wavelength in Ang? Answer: 3791.98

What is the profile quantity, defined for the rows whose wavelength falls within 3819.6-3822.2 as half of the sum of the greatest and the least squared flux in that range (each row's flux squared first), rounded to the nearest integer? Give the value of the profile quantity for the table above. 2987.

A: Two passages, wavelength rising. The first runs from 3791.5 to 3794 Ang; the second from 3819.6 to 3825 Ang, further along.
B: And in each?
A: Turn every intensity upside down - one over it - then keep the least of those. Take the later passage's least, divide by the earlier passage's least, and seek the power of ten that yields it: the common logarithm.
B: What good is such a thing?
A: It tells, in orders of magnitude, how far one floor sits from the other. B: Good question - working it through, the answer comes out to -0.028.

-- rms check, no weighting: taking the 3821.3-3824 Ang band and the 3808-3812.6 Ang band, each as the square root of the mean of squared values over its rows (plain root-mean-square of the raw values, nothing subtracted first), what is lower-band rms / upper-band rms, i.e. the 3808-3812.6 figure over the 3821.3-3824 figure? 0.94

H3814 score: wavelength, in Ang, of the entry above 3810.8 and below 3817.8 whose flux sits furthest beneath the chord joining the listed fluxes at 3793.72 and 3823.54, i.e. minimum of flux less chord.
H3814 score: 3817.38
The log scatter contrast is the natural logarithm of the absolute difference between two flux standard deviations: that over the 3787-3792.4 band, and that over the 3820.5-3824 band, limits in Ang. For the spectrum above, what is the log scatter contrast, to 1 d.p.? 0.0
